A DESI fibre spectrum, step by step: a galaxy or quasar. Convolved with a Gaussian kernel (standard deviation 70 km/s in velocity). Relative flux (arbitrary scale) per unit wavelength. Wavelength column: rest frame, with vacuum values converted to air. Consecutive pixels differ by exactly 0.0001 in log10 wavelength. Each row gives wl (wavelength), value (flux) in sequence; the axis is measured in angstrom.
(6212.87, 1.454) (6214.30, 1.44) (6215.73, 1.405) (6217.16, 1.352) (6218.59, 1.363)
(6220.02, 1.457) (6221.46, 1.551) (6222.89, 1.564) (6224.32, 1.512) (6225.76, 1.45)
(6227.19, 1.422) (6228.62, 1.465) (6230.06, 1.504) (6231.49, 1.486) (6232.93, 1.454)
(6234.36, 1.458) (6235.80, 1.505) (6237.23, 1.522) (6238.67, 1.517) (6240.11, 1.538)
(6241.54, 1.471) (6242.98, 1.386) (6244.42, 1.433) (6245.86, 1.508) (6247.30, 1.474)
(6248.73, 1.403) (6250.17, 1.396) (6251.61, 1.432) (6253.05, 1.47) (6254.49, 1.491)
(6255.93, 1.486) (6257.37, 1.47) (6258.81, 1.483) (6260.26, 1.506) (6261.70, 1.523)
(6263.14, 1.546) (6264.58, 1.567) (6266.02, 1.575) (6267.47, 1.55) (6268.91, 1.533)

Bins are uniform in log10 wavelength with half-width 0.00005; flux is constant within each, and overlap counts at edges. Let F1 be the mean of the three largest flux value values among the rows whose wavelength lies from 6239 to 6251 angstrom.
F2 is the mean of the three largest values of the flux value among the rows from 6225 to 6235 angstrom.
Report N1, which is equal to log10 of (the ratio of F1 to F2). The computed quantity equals 0.006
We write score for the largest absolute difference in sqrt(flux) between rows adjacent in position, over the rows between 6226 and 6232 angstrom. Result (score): 0.018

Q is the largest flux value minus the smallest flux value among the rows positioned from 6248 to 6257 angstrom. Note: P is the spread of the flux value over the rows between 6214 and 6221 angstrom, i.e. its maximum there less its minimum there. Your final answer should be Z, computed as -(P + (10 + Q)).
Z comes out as -10.20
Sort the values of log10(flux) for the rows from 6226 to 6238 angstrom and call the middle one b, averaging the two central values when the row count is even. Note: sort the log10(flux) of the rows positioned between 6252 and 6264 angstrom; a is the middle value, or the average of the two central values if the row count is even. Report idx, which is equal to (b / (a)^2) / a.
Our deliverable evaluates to 32.8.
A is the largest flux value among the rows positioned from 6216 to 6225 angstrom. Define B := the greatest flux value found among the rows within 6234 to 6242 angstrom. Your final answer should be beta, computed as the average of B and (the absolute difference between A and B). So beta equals 0.782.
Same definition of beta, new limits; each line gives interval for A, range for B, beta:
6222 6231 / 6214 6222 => 0.782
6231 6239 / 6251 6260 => 0.761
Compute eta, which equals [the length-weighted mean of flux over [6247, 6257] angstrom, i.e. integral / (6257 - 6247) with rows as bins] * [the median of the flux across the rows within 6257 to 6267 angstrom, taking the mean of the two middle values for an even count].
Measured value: 2.21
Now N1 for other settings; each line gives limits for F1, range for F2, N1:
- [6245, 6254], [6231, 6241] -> -0.012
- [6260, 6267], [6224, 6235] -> 0.018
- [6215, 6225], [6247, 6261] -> 0.014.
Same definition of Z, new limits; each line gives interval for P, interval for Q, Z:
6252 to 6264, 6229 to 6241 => -10.16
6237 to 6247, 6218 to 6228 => -10.35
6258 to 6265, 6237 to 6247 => -10.24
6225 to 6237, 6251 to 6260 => -10.14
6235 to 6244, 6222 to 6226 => -10.27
